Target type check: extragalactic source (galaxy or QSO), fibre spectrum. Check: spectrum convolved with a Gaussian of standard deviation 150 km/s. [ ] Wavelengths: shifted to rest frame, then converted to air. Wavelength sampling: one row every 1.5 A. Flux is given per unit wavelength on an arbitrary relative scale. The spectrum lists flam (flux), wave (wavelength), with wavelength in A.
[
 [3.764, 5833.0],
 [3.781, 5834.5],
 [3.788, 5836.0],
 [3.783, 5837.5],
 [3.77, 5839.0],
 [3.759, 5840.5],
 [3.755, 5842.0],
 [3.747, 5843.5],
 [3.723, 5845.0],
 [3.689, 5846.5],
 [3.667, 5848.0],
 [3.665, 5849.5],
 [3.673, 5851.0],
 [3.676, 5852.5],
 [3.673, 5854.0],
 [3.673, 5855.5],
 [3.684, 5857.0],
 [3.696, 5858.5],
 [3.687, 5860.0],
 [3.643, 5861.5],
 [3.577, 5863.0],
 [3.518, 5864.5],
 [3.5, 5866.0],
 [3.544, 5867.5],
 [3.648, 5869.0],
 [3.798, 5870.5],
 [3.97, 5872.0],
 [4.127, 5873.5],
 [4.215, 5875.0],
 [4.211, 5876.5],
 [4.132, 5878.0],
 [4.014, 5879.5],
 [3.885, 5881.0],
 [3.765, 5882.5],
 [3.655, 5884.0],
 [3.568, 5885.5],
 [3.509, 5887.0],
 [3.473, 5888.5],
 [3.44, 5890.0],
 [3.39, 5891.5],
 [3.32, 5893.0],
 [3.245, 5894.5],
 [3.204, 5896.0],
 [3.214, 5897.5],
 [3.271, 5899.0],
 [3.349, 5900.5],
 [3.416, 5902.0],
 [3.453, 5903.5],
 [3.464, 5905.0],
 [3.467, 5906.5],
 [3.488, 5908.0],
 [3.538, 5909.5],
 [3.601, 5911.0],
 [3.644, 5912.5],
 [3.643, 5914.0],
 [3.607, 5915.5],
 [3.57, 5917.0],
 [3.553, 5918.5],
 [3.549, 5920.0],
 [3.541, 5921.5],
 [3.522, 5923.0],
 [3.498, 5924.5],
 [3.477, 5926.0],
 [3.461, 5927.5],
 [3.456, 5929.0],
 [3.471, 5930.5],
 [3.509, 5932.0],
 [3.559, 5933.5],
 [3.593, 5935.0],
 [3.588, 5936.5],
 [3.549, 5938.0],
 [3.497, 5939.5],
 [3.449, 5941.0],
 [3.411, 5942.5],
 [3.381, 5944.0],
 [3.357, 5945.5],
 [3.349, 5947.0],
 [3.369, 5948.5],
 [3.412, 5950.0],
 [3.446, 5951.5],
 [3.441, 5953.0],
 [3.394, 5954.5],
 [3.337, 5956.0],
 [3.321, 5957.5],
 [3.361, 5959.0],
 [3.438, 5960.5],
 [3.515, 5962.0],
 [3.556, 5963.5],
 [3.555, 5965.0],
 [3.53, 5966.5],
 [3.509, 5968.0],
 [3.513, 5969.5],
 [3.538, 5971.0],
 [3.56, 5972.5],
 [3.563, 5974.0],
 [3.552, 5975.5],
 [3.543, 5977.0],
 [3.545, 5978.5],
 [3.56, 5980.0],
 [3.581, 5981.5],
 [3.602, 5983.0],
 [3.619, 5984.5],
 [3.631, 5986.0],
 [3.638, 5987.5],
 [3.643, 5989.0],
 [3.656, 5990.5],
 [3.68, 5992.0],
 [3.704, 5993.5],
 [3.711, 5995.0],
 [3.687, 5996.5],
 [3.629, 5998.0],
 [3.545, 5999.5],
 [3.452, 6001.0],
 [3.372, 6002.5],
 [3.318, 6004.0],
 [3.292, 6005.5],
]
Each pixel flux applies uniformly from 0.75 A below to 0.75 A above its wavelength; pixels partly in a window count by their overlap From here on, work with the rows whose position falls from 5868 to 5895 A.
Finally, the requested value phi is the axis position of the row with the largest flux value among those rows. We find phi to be 5875.0 A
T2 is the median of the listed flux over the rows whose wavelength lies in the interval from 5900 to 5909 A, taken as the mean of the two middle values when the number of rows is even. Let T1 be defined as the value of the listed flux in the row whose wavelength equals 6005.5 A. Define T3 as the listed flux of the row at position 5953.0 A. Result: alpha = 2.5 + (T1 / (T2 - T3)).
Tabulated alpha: 191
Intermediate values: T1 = 3.292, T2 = 3.46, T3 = 3.441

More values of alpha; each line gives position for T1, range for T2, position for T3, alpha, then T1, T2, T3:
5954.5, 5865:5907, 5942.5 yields 39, 3.394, 3.50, 3.411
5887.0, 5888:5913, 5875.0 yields -2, 3.509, 3.44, 4.215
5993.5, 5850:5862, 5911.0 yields 53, 3.704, 3.67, 3.601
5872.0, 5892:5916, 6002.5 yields 48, 3.97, 3.46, 3.372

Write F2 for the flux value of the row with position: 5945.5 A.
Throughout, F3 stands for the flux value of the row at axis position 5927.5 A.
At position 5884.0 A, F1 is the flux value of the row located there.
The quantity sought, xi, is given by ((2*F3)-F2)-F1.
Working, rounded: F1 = 3.655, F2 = 3.357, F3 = 3.461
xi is -0.1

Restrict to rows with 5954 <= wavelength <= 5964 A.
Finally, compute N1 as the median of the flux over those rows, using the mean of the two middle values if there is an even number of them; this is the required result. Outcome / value 3.39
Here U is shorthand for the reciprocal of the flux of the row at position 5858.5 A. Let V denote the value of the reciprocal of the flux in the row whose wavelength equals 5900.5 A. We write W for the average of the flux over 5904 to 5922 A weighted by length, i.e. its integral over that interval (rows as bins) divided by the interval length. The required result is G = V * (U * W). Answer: 0.287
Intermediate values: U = 0.271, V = 0.299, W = 3.55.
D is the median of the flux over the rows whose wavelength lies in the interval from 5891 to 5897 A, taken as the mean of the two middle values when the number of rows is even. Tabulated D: 3.28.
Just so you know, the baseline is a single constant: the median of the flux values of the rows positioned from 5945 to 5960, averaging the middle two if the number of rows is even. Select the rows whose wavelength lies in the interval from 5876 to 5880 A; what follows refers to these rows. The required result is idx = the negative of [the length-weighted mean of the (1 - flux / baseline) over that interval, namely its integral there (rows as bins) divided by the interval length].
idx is 0.22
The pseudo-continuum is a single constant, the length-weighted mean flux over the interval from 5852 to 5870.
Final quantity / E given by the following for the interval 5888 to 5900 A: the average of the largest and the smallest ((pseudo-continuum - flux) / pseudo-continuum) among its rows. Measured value 0.080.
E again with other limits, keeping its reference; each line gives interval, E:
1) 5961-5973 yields 0.026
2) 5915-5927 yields 0.024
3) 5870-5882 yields -0.104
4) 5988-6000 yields 0.000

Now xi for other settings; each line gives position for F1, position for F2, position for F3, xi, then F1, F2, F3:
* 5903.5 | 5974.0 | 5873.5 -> 1.2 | 3.453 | 3.563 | 4.127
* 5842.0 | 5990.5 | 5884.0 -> -0.1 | 3.755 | 3.656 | 3.655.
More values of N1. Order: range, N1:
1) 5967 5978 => 3.54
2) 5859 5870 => 3.58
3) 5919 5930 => 3.50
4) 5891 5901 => 3.27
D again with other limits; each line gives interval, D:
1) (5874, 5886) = 3.95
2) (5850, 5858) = 3.67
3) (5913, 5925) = 3.55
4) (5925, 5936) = 3.48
